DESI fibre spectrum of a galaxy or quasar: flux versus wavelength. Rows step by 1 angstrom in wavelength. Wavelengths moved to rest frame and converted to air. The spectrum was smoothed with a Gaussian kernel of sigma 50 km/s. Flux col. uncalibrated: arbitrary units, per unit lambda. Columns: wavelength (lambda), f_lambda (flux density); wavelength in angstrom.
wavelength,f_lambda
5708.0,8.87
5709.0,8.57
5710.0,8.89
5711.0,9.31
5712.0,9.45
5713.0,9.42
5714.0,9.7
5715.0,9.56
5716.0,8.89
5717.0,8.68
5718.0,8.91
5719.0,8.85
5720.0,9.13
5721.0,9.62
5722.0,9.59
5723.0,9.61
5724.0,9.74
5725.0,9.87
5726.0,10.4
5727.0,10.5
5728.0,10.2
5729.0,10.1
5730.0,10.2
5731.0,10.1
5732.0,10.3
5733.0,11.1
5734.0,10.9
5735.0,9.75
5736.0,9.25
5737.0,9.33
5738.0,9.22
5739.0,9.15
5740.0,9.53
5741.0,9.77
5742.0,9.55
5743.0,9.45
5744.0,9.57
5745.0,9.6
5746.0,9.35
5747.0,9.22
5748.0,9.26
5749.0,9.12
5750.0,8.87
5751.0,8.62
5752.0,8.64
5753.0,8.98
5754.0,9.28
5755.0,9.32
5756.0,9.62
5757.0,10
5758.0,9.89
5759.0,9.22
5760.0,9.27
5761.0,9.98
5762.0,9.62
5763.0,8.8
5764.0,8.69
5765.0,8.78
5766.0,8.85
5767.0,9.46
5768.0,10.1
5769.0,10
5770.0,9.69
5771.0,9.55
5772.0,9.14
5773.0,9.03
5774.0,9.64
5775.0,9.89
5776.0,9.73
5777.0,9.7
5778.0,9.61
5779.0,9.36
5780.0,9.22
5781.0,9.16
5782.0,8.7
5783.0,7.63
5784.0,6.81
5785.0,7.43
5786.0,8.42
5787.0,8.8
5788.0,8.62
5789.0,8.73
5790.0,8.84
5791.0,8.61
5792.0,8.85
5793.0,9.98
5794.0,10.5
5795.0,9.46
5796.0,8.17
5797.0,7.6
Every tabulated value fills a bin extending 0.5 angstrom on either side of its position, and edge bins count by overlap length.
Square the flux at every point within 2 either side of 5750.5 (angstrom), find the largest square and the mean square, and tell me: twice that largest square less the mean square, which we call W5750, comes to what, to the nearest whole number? 89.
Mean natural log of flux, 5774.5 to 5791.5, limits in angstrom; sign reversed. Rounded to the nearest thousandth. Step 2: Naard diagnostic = -2.168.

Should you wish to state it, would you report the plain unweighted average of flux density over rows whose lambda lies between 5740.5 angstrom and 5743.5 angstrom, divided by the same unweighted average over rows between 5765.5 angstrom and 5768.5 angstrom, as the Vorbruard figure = 1.01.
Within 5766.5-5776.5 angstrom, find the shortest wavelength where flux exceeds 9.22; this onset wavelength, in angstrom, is 5767.0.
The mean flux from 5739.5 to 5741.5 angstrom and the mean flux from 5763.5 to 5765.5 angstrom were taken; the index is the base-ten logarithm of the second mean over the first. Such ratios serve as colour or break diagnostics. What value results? -0.043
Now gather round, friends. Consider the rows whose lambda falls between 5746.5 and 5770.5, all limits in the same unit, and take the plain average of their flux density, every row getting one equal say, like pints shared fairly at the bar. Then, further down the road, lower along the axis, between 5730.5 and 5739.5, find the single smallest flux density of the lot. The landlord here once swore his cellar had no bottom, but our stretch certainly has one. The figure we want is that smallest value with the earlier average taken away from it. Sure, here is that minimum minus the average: -0.15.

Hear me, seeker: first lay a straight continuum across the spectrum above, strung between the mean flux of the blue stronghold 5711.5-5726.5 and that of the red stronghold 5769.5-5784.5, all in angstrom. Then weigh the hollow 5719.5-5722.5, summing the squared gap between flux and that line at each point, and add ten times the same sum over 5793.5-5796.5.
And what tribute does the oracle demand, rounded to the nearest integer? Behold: 31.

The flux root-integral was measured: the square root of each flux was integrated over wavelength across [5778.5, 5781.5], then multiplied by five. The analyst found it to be 45.6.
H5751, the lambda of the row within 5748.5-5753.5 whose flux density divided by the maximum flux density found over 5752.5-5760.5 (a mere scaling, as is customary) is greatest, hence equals 5749.0 angstrom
